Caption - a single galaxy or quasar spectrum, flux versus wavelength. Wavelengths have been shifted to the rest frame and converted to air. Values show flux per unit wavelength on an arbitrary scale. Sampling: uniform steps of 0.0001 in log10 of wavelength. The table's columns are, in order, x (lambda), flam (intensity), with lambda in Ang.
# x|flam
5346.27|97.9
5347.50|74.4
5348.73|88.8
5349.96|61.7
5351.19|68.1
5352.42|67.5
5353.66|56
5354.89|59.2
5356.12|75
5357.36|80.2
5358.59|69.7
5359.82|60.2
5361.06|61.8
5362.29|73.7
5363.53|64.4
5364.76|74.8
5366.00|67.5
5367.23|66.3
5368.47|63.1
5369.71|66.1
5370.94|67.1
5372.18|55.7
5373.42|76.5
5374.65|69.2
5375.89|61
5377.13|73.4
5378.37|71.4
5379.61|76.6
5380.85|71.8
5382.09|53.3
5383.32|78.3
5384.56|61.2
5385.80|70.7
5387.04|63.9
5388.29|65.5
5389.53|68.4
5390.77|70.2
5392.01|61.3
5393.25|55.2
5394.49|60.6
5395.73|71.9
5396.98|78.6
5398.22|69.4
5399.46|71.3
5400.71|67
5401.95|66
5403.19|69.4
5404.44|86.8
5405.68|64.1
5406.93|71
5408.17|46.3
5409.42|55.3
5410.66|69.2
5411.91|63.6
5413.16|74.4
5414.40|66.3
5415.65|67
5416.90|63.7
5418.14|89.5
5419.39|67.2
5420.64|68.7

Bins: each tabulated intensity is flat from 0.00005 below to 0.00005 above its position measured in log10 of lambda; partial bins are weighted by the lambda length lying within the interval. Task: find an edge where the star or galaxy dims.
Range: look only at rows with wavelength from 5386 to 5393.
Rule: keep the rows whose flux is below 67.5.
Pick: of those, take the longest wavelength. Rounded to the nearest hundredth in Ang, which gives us 5392.01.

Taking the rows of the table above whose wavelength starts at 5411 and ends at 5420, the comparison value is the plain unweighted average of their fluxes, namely 70.2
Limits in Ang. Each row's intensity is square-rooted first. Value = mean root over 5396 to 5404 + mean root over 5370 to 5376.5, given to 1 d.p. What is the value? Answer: 16.5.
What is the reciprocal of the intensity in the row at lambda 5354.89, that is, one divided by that 0.0169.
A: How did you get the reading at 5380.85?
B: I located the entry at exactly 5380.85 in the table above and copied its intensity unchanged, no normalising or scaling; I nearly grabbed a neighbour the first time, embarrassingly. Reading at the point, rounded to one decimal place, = 71.8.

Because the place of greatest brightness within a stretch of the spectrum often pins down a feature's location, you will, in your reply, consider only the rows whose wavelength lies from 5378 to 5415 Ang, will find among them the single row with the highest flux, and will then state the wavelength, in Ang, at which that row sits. 5404.44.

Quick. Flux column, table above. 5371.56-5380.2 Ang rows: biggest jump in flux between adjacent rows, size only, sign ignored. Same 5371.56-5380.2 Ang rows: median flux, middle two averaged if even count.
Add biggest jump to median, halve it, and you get 46.1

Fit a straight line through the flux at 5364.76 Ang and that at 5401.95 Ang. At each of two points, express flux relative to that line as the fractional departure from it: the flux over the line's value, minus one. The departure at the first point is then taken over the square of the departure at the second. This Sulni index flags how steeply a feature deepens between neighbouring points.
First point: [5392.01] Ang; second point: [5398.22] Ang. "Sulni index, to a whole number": -73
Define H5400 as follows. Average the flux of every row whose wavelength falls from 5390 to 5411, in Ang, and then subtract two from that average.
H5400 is 64.7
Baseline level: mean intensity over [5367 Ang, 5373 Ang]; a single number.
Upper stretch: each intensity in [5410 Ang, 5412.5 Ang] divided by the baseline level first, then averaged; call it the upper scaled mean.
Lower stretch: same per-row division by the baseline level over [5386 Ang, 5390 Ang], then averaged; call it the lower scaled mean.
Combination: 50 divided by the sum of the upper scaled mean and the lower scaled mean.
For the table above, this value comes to 24.1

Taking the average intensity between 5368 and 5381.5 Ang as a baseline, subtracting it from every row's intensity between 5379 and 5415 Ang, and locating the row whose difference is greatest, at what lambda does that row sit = 5404.44 Ang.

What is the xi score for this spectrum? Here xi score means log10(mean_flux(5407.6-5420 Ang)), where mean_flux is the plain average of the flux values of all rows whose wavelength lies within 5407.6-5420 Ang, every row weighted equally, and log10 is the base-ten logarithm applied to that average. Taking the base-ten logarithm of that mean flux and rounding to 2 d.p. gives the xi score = 1.82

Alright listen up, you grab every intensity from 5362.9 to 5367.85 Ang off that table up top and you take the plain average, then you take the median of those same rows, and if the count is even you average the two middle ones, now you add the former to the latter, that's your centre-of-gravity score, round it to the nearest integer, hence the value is 135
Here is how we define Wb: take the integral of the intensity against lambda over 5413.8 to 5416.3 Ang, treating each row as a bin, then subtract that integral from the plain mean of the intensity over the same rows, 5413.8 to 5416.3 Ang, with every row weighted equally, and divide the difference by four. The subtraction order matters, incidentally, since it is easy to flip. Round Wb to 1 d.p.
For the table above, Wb -24.9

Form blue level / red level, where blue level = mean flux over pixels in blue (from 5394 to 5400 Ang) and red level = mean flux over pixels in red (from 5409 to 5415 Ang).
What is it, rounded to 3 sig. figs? 1.07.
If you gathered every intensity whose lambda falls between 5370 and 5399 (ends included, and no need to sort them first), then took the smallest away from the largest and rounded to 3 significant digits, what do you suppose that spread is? 25.3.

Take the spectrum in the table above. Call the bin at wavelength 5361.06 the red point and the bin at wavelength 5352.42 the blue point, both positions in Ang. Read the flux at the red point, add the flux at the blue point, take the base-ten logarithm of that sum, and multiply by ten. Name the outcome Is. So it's 21.1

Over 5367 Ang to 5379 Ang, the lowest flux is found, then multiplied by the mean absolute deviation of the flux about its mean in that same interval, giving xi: 253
